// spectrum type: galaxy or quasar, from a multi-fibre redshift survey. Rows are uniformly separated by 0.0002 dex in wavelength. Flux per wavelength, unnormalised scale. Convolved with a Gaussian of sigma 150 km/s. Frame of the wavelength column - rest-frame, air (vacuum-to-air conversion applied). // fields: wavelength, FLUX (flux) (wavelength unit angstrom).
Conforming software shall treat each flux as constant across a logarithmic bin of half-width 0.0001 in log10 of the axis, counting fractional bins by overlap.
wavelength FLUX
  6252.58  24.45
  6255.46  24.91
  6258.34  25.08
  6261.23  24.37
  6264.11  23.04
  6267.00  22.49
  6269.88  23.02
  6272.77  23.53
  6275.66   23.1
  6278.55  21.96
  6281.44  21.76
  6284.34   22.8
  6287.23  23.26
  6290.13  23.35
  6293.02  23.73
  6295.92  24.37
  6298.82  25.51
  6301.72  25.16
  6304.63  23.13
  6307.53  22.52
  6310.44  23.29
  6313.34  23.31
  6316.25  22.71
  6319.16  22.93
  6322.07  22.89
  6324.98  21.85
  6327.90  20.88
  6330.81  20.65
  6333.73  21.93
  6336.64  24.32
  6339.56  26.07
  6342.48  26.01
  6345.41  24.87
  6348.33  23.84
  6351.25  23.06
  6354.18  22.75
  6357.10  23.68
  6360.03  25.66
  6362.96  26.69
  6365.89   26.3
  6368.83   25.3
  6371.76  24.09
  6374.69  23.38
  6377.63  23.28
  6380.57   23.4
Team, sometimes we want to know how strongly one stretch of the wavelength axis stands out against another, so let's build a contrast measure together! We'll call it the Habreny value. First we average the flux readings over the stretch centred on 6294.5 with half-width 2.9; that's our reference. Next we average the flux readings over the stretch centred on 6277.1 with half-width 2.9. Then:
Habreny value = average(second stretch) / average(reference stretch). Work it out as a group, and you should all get 0.94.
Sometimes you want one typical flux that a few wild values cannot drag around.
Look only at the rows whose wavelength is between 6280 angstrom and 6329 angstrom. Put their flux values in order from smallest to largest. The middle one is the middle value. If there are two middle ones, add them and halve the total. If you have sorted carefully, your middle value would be 23.1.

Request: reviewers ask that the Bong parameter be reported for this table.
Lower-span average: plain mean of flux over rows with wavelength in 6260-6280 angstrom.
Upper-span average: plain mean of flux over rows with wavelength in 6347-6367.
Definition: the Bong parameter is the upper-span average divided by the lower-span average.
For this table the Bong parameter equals 1.06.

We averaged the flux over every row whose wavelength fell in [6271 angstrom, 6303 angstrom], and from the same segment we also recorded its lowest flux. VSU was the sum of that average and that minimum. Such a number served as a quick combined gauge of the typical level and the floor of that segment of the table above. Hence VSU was 45.3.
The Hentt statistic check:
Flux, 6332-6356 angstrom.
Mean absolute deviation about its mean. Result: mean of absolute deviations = 1.21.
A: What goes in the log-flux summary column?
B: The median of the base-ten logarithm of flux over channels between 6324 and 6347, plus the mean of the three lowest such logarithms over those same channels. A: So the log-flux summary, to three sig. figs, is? 2.69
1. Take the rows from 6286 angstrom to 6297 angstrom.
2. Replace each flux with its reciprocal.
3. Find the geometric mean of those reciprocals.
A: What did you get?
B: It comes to 0.0422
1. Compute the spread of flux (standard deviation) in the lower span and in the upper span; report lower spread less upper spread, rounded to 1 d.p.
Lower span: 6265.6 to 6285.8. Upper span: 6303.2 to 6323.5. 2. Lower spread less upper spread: 0.3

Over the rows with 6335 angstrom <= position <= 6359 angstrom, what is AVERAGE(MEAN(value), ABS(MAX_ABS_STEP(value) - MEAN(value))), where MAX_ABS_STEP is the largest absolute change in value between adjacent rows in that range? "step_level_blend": 23.5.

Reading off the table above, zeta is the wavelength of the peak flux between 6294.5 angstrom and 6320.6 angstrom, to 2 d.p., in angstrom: 6298.82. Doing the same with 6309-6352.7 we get 6339.56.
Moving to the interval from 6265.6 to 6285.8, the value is 6272.77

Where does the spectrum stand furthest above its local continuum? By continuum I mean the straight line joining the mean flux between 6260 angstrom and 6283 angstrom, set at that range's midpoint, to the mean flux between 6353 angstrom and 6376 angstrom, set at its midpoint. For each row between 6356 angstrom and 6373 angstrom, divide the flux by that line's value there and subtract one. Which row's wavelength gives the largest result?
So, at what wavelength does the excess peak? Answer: 6362.96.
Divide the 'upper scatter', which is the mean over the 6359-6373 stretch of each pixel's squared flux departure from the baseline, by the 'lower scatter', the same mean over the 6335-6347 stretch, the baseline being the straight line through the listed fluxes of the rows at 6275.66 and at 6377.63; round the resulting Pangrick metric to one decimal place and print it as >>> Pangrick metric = 1.3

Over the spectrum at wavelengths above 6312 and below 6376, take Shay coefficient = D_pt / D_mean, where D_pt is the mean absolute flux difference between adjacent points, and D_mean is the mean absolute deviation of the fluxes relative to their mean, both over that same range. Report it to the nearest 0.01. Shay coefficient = 0.65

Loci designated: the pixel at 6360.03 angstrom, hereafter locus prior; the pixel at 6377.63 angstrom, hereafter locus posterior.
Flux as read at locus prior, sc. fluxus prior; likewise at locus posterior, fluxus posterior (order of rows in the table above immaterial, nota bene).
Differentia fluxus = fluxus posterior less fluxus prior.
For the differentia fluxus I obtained -2.4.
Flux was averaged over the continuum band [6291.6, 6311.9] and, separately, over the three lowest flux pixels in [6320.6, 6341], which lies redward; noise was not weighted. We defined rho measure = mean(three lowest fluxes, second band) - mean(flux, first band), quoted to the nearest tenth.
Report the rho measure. -2.8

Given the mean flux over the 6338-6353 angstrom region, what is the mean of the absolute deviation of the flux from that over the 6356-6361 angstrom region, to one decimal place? 1.0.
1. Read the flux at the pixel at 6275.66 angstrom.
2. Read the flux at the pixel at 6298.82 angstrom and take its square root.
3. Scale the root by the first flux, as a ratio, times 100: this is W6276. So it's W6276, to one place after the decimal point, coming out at 21.9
